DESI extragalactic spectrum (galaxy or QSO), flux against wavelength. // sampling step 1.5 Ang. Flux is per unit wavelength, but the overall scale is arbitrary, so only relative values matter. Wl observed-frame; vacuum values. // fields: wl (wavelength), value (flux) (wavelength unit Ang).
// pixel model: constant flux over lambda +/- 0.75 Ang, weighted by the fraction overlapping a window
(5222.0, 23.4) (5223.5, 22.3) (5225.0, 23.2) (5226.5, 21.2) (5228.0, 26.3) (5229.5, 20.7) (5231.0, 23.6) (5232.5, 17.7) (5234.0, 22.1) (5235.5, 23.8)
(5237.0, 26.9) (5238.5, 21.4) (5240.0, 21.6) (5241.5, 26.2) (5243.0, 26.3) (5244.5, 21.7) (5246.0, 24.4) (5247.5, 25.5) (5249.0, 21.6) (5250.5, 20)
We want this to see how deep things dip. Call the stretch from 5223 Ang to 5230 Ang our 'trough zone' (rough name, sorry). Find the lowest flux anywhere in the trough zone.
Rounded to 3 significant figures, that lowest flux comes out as 20.7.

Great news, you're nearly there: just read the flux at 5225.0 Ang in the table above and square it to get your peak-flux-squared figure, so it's 538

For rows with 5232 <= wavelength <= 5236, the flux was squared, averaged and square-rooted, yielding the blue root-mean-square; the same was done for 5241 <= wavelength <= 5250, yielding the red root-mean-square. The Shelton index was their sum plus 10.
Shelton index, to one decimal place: 55.7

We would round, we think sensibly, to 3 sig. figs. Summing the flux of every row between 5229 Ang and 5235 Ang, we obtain 84.1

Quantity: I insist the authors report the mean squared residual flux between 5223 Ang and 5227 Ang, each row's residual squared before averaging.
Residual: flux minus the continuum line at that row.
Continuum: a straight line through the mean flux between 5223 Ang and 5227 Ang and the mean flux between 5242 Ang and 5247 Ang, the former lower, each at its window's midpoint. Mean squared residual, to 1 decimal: 0.8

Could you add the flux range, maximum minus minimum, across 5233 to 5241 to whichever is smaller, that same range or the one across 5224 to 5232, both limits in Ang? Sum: 11.0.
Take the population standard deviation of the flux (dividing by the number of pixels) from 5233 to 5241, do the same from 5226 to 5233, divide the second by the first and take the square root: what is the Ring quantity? 1.19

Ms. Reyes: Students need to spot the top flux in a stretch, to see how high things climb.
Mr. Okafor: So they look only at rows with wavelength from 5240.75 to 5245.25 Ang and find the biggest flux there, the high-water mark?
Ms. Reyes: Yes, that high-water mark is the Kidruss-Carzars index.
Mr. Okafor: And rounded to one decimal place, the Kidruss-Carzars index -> 26.3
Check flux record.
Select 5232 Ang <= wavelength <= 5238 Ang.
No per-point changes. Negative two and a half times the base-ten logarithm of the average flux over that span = -3.39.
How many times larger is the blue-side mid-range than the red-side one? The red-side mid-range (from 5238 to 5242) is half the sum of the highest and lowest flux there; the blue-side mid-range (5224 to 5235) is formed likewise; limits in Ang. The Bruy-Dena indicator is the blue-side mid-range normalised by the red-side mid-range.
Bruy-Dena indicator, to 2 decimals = 0.92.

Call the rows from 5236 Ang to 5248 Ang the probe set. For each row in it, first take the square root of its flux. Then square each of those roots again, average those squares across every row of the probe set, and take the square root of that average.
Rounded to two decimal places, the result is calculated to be 4.92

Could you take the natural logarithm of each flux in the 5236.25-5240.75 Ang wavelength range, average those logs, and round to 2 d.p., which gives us 3.14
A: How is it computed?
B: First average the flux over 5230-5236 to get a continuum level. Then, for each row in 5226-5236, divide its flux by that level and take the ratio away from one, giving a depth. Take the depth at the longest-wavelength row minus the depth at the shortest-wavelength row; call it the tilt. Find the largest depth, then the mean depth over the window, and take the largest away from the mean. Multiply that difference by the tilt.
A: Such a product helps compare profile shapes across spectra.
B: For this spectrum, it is 0.025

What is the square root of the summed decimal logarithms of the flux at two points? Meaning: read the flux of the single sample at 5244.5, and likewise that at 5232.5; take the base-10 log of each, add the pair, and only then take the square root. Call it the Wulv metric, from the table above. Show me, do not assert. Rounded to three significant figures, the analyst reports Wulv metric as 1.61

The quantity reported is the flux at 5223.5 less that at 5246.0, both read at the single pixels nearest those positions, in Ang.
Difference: -2.1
